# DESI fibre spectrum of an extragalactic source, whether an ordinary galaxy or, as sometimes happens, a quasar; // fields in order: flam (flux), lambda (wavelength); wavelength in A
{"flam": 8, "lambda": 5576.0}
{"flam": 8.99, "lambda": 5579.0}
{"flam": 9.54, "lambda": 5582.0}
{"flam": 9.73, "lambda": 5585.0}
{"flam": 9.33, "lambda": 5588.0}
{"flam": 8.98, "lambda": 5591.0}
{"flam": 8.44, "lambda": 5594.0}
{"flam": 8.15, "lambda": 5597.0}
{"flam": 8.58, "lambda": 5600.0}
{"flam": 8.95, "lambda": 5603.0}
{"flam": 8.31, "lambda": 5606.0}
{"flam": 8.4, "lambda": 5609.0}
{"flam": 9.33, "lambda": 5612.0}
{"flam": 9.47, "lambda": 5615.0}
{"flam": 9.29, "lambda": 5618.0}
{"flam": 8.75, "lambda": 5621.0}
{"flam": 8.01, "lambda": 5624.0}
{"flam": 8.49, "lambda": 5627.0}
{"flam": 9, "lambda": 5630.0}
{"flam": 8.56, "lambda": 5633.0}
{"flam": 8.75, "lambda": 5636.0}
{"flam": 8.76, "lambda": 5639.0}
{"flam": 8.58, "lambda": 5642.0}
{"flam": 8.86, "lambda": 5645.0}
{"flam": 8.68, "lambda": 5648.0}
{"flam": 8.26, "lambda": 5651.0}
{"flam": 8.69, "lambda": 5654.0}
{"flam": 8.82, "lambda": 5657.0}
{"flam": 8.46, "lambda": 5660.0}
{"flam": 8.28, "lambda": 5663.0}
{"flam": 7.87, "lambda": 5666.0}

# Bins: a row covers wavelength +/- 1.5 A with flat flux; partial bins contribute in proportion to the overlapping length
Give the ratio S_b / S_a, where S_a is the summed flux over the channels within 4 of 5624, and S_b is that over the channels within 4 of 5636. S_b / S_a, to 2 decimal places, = 1.03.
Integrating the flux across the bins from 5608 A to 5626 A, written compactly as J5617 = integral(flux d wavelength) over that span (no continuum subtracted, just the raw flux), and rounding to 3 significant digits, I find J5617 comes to 160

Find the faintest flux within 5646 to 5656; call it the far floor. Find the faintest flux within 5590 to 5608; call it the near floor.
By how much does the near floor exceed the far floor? -0.11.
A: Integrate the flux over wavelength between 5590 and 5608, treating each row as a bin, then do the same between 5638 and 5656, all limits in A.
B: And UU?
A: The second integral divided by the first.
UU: 1.01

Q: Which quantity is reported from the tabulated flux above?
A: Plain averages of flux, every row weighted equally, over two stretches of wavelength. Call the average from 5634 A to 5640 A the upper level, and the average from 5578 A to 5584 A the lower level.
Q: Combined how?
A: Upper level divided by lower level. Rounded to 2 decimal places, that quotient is 0.94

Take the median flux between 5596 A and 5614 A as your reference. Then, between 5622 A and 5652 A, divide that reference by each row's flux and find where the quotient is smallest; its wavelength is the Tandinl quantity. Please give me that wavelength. 5630.0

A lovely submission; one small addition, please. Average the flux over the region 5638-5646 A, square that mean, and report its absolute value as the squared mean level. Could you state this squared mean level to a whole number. 76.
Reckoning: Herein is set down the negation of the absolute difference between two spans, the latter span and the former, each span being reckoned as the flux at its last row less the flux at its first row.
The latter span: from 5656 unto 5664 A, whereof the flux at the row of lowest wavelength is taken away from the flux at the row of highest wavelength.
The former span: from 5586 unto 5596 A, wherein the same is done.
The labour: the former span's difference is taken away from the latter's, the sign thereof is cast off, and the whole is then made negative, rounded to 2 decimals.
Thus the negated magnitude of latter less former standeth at -0.35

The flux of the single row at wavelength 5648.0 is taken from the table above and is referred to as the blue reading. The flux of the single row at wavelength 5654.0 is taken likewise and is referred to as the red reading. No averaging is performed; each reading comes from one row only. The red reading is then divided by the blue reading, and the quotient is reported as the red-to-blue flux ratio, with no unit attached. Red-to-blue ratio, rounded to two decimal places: 1.00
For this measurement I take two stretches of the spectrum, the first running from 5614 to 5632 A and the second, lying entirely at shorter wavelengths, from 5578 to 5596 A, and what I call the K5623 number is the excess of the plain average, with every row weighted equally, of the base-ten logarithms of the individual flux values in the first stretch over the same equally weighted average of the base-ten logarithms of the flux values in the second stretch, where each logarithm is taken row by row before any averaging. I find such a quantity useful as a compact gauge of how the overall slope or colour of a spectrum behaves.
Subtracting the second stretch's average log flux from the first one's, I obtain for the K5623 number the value -0.016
